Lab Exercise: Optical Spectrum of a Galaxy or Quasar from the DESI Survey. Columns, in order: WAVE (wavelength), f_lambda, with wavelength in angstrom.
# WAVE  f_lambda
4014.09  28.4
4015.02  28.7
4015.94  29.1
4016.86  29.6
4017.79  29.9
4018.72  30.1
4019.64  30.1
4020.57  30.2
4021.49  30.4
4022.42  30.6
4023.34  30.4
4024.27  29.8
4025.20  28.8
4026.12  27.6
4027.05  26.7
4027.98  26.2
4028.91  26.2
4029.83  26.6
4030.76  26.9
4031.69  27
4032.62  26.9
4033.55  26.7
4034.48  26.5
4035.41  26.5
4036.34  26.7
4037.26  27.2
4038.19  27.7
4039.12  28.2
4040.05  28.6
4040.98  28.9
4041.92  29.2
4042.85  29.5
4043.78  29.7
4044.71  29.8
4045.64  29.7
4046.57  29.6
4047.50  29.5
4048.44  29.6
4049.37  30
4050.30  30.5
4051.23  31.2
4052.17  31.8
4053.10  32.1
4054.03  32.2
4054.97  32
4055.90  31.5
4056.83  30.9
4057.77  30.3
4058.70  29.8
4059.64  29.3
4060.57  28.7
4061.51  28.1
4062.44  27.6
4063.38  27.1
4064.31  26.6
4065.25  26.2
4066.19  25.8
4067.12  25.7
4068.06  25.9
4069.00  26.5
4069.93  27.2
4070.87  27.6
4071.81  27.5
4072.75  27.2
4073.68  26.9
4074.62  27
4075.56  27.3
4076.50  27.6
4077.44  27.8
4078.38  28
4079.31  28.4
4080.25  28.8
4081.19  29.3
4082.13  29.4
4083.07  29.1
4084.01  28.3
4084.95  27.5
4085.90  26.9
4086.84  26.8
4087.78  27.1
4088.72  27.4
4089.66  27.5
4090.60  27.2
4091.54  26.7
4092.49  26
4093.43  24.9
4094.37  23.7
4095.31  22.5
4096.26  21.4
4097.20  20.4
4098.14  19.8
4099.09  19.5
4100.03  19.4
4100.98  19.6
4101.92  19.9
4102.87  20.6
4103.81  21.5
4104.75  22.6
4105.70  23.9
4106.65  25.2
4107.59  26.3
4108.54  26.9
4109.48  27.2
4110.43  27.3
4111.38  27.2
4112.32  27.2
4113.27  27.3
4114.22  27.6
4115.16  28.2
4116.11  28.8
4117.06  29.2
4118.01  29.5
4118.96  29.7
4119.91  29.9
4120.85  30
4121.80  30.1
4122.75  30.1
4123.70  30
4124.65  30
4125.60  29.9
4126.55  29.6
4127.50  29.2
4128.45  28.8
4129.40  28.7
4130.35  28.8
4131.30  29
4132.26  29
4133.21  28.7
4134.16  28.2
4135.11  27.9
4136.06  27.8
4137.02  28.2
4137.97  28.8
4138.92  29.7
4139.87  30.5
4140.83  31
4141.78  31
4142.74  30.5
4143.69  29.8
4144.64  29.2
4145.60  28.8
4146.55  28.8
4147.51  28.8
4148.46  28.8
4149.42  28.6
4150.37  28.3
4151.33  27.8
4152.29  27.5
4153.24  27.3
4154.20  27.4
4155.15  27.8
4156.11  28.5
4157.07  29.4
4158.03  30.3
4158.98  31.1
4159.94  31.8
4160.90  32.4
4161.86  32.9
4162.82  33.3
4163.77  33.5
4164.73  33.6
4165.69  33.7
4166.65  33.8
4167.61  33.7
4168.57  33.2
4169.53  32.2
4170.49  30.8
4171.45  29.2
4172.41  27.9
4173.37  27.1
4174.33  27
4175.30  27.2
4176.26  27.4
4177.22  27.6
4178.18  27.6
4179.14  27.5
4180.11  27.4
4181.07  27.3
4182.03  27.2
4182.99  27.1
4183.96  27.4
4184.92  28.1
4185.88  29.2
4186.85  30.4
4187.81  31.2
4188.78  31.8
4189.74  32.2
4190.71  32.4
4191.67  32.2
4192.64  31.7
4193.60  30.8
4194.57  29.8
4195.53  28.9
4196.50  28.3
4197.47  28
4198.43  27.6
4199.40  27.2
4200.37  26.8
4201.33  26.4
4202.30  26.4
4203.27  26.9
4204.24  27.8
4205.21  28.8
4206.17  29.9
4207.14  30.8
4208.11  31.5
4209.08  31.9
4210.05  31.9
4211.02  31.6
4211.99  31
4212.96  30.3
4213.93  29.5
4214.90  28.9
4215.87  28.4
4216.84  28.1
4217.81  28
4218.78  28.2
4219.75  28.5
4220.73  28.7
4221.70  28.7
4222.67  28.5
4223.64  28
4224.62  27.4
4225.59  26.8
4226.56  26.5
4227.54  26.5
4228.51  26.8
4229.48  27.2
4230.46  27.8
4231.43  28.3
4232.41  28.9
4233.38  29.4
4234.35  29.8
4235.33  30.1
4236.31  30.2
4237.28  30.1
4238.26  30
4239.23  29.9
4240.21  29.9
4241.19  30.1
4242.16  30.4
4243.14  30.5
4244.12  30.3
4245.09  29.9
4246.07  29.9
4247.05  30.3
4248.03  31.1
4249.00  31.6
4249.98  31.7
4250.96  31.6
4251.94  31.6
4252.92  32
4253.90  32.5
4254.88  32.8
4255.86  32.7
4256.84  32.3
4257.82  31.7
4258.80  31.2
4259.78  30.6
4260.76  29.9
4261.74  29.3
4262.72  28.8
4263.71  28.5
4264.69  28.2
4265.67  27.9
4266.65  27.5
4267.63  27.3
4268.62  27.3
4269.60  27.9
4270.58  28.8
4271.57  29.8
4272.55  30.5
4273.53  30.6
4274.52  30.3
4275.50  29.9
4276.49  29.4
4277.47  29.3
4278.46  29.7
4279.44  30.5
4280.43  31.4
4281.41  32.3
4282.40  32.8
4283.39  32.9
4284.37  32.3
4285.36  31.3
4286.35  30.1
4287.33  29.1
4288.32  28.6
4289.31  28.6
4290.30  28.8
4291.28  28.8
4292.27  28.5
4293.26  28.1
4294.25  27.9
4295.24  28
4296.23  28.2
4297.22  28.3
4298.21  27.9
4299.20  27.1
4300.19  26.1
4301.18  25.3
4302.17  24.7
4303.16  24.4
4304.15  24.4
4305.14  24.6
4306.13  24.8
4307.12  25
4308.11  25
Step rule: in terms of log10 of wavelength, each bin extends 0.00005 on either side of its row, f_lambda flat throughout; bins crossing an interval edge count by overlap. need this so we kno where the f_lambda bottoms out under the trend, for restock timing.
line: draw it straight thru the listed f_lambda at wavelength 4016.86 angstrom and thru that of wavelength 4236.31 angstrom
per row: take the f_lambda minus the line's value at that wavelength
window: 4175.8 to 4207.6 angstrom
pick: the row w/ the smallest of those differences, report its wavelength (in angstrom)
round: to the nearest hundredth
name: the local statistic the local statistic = 4202.30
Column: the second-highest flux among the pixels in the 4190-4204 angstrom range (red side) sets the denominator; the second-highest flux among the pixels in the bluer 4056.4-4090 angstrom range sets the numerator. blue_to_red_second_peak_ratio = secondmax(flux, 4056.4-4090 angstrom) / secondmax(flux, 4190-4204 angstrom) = 0.94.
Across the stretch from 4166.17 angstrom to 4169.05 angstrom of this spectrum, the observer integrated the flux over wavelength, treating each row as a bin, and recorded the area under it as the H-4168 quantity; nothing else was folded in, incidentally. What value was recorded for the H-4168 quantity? 96.6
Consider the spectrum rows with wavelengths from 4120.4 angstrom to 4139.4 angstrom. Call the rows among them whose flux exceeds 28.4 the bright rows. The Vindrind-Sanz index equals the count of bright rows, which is 16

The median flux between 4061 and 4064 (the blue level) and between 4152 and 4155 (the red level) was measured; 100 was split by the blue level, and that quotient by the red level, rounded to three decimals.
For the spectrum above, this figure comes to 0.132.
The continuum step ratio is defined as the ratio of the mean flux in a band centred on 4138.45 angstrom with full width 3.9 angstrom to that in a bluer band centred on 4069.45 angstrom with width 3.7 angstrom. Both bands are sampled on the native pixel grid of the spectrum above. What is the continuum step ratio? 1.09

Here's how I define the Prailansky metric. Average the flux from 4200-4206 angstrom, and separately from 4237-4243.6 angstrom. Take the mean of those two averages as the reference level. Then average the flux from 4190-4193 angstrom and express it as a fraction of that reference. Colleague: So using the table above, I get 1.12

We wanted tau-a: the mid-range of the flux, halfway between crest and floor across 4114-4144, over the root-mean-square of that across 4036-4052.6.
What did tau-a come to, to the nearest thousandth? 0.999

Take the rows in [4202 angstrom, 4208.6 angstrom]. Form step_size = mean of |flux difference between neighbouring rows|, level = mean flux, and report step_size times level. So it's 25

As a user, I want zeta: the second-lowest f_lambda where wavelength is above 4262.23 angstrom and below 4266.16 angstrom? 28.2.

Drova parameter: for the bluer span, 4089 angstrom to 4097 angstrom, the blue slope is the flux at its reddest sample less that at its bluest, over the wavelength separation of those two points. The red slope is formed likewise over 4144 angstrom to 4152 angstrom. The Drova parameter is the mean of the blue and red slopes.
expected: -0.6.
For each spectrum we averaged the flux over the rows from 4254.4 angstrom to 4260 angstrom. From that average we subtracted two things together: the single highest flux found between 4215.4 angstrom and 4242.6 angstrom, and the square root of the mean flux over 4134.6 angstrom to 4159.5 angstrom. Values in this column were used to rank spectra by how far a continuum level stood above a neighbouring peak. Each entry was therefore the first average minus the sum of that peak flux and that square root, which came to -4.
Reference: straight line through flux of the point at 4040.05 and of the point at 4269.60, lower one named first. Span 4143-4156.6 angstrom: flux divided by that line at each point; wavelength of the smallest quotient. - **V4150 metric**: 4153.24 angstrom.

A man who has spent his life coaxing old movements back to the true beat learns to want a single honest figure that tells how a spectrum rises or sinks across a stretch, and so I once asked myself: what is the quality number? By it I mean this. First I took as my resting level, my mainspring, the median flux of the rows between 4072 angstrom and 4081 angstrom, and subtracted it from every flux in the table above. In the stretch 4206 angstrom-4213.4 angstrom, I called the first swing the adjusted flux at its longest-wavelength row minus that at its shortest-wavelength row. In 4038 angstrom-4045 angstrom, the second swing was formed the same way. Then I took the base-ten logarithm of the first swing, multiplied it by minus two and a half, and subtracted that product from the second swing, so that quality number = 1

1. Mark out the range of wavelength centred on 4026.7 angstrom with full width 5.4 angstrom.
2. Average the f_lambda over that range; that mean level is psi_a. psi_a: 27.5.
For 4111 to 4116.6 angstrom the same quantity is 27.7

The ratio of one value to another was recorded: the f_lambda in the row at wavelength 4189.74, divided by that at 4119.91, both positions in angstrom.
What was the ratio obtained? 1.08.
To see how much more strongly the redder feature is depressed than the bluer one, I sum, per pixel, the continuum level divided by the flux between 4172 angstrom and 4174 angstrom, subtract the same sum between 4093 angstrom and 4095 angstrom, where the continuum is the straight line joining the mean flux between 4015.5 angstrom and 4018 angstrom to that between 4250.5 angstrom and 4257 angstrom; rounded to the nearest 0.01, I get -0.23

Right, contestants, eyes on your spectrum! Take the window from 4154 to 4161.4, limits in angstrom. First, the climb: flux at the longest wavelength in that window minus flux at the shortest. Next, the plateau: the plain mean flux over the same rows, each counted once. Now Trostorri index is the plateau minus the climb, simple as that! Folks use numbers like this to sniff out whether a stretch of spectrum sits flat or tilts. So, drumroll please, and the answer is 25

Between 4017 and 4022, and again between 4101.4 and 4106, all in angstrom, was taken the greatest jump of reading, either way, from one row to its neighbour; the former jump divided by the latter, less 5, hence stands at -4.8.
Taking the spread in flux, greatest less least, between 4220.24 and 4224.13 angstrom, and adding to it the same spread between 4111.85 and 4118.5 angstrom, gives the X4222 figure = 3.0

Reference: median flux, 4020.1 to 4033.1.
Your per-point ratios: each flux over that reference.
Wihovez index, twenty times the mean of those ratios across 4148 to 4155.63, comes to 20.5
